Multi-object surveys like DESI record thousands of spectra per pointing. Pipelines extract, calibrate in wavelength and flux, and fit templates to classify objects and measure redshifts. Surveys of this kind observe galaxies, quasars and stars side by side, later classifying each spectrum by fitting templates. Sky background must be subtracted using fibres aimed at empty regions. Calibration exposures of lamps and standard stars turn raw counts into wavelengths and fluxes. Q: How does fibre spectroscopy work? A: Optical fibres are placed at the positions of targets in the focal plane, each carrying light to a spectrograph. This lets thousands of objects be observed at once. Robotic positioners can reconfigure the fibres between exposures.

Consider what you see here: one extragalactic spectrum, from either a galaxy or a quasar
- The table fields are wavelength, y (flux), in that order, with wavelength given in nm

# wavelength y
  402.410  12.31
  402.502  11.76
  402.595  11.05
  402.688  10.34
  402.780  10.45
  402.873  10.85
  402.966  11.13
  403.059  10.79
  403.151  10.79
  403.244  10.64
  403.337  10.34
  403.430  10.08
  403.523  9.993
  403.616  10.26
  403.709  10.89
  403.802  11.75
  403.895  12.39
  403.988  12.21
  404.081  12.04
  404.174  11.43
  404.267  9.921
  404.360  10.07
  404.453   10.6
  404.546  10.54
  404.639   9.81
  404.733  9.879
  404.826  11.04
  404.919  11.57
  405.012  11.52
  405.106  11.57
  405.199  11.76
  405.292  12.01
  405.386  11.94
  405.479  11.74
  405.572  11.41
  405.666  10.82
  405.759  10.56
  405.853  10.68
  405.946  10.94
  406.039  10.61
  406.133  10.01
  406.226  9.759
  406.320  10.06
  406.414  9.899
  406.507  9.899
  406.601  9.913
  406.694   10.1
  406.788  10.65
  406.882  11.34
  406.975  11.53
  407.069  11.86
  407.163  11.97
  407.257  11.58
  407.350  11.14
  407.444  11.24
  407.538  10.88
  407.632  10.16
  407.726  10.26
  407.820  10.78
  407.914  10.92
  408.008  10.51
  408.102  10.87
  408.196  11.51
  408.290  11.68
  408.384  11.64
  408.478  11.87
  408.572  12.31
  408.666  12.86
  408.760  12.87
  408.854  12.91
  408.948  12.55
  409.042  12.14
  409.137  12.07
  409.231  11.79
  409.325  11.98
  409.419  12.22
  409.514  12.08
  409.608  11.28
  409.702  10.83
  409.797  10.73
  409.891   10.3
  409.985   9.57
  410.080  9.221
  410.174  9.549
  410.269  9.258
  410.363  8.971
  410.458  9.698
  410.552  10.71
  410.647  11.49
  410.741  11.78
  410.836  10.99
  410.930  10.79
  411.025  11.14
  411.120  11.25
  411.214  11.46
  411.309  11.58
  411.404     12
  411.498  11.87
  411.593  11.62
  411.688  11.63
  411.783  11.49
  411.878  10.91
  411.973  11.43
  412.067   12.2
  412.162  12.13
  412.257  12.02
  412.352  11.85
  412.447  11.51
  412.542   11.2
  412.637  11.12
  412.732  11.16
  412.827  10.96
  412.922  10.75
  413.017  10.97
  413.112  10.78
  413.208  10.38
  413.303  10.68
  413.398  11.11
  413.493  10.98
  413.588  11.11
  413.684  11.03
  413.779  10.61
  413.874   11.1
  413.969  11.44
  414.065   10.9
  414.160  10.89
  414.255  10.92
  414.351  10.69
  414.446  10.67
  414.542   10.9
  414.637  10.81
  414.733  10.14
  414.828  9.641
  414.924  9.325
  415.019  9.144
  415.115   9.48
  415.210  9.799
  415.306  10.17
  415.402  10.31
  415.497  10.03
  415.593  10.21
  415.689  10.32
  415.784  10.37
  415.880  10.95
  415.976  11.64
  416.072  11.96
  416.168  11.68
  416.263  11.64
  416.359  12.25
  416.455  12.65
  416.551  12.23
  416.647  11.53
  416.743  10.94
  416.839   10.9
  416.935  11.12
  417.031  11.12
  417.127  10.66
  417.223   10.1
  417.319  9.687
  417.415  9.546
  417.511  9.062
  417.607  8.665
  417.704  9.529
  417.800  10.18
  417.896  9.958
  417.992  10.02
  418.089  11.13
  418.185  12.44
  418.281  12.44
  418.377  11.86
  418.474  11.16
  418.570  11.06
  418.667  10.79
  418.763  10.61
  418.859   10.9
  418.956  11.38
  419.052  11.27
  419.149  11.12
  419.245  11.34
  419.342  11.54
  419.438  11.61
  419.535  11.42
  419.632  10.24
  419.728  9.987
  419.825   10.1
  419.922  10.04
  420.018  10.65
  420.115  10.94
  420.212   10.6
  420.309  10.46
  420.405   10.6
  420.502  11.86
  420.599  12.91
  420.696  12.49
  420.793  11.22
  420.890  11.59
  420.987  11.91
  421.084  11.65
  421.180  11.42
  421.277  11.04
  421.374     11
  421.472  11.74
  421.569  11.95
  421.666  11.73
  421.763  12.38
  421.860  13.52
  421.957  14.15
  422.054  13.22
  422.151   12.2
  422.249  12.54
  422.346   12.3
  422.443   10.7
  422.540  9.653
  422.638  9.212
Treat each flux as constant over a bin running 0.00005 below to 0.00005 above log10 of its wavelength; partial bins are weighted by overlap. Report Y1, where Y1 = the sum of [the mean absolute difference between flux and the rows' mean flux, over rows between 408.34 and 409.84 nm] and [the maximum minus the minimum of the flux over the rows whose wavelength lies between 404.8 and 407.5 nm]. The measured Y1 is 2.74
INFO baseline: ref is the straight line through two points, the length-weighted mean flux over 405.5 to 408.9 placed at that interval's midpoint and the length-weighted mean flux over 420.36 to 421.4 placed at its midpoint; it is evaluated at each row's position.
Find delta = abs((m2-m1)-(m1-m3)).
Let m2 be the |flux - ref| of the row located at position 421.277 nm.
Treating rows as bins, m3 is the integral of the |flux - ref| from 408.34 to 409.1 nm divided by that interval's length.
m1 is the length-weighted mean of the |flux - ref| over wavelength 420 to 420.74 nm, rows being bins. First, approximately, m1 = 0.89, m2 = 0.6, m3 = 1.27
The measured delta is 0.09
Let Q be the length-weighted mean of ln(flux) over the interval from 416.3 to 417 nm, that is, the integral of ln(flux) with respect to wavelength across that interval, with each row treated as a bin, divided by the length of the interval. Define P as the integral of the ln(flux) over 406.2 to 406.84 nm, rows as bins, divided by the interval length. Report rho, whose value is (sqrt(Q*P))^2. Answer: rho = 5.65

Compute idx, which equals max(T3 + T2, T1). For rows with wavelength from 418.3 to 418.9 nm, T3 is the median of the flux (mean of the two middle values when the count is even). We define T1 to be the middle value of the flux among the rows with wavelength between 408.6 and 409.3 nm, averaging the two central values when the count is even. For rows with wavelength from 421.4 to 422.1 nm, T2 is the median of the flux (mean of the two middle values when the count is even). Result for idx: 23.4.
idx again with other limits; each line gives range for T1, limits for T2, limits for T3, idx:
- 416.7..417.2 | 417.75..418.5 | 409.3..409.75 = 23.1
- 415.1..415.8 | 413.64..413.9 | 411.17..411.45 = 22.6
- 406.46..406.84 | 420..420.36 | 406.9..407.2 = 22.5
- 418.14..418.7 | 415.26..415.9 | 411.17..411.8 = 21.9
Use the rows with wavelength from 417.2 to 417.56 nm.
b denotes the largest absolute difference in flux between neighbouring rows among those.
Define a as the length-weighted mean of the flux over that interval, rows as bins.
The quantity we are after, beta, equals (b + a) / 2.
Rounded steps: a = 9.6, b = 0.48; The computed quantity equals 5.03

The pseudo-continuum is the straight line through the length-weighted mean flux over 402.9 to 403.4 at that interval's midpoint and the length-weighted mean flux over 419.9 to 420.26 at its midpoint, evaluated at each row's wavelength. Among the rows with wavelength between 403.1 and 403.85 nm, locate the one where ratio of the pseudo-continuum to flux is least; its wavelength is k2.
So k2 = 403.802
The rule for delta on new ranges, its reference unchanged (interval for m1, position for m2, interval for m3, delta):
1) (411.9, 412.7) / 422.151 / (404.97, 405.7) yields 0.26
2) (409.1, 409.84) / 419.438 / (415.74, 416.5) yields 0.69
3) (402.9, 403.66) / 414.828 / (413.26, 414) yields 1.19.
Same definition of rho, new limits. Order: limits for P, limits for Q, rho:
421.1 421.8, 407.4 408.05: 5.80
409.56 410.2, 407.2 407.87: 5.55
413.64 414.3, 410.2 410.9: 5.61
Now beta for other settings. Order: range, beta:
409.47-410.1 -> 5.71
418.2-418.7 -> 6.12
